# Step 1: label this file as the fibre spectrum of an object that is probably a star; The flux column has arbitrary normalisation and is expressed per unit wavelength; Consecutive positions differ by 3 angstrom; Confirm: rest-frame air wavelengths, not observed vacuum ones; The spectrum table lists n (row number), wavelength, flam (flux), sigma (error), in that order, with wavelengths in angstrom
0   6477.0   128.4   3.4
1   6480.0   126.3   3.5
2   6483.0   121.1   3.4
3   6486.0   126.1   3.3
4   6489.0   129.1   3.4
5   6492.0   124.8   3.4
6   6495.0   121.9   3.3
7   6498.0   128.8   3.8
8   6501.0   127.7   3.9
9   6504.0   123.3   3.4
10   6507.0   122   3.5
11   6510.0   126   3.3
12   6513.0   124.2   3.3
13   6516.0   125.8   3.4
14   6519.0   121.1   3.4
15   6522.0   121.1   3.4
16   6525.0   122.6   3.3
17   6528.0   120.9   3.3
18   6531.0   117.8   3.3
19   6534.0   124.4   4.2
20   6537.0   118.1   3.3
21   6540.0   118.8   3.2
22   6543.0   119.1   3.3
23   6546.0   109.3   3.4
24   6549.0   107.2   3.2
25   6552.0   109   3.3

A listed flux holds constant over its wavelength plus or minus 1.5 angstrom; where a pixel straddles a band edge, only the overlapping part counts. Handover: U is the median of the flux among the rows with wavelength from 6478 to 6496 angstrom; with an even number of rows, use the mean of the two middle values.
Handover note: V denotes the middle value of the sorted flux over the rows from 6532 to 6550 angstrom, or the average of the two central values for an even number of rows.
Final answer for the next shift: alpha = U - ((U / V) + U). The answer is -1.06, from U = 125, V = 118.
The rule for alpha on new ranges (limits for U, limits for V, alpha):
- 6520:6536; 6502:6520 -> -0.98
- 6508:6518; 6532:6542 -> -1.06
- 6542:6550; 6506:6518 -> -0.87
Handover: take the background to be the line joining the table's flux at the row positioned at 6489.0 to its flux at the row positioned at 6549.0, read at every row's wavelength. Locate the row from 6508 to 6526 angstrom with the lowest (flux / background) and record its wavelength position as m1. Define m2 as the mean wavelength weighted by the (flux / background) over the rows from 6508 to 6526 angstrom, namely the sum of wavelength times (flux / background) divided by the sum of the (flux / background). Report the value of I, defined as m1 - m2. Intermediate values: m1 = 6519.0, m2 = 6517.5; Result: 1.5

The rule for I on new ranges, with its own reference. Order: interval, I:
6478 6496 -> -4.6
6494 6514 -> -9.1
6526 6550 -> 10.6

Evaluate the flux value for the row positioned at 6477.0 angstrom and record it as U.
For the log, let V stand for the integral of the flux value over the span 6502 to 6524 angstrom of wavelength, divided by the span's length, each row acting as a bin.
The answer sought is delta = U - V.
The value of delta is 5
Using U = 128.4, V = 123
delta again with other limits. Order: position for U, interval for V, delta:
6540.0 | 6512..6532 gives -3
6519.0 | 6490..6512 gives -4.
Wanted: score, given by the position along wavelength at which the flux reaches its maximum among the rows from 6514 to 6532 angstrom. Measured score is 6516.0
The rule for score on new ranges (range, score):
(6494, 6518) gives 6498.0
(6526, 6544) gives 6534.0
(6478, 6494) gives 6489.0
